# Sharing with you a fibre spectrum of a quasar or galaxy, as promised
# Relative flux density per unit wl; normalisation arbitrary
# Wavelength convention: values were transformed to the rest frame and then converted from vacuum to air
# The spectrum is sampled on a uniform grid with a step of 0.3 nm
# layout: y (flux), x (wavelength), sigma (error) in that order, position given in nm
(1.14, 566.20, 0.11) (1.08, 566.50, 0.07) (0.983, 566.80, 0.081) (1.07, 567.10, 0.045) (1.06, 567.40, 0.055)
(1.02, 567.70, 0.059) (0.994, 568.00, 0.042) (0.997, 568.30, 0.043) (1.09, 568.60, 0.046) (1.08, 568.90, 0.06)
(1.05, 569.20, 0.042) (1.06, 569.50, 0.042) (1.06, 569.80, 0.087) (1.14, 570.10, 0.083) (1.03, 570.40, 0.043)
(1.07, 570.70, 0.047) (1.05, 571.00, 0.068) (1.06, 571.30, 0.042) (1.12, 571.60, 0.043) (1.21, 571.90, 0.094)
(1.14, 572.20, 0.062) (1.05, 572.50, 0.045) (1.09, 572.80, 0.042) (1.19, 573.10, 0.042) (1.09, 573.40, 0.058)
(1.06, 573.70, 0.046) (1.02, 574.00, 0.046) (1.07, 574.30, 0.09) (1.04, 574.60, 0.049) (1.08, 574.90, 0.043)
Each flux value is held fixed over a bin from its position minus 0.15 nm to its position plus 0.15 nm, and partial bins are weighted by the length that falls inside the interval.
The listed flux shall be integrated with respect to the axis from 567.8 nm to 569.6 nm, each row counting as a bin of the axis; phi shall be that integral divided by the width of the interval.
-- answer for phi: 1.04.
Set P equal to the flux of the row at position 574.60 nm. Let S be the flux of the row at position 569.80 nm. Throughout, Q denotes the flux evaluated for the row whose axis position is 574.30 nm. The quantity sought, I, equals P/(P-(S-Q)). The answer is 0.99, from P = 1.04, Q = 1.07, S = 1.06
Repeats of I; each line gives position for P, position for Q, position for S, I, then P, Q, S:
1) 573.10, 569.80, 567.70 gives 0.97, 1.19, 1.06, 1.02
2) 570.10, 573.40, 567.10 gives 0.98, 1.14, 1.09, 1.07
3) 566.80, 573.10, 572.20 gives 0.95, 0.983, 1.19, 1.14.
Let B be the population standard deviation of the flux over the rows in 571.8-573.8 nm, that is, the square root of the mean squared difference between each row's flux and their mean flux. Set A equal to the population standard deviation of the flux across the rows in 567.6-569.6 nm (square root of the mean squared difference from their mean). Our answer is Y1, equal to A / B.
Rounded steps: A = 0.036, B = 0.058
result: 0.6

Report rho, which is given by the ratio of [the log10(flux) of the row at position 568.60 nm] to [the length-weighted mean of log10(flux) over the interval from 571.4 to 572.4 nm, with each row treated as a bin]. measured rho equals 0.6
